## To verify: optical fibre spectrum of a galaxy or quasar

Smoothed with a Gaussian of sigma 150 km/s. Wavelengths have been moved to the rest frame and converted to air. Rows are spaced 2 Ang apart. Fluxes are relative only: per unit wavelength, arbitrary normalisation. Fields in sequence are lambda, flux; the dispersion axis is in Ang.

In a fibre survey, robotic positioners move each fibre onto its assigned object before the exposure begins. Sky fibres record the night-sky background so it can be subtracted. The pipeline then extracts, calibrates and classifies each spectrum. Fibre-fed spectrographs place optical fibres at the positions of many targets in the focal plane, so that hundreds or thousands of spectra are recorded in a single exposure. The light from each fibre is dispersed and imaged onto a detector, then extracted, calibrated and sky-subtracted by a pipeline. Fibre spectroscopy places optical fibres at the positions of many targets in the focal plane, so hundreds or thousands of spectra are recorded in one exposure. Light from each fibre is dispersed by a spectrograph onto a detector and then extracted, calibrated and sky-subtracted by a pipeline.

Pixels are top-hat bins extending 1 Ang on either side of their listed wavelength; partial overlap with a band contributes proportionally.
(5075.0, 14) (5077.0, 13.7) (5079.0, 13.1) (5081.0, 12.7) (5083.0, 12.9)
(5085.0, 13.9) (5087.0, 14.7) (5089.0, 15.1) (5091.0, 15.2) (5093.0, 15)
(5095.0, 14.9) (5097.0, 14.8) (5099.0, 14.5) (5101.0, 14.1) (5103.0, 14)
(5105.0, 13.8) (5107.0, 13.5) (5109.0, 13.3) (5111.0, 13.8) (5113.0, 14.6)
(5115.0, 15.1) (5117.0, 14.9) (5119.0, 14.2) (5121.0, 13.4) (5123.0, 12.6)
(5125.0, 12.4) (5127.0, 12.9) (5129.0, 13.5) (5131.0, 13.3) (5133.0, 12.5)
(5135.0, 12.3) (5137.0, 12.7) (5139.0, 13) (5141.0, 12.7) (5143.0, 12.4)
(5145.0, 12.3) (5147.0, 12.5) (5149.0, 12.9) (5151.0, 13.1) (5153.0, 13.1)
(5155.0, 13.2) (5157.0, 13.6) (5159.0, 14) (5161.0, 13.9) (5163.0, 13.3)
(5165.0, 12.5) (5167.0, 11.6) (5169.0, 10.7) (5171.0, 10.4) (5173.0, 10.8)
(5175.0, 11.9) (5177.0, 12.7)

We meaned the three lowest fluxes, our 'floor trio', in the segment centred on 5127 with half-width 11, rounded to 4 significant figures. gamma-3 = 12.40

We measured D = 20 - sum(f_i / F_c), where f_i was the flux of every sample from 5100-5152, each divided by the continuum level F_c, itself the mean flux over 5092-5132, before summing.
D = -4.8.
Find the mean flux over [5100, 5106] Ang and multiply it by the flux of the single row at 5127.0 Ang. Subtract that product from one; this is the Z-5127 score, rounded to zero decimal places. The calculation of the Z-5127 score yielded -179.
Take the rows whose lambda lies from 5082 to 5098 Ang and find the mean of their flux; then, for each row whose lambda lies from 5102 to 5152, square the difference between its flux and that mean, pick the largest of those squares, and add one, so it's 6.1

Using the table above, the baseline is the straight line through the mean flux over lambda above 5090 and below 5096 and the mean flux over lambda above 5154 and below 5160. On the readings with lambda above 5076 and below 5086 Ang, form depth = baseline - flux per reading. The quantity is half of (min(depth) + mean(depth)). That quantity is 1.7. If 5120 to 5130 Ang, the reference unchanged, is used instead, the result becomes 1.0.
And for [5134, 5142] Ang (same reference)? 1.2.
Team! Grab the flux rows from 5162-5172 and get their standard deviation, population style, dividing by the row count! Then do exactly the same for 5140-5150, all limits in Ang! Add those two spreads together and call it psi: 1.3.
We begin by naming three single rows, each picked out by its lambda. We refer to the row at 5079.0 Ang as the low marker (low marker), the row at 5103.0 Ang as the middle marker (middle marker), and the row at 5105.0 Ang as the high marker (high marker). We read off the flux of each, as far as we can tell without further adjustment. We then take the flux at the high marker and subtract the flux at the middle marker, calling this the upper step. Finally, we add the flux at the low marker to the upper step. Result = 12.9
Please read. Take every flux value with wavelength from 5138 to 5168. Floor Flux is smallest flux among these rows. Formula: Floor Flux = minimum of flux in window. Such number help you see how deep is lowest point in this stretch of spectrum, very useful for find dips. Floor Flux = 11.6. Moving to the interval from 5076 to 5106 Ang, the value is 12.7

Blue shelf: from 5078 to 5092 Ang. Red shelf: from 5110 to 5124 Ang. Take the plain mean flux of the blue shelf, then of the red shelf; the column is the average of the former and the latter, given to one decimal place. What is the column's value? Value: 14.0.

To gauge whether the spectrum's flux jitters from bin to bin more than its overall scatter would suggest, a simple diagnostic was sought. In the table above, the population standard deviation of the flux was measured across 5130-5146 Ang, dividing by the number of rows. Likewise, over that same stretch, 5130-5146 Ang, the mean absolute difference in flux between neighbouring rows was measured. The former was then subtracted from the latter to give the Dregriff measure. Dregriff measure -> 0.0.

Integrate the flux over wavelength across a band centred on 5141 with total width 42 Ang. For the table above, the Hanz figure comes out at 545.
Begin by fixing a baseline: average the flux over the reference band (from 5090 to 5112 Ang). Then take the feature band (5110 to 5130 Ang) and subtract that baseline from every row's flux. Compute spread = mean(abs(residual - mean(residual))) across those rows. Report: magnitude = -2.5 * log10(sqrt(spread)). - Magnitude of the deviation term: 0.13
